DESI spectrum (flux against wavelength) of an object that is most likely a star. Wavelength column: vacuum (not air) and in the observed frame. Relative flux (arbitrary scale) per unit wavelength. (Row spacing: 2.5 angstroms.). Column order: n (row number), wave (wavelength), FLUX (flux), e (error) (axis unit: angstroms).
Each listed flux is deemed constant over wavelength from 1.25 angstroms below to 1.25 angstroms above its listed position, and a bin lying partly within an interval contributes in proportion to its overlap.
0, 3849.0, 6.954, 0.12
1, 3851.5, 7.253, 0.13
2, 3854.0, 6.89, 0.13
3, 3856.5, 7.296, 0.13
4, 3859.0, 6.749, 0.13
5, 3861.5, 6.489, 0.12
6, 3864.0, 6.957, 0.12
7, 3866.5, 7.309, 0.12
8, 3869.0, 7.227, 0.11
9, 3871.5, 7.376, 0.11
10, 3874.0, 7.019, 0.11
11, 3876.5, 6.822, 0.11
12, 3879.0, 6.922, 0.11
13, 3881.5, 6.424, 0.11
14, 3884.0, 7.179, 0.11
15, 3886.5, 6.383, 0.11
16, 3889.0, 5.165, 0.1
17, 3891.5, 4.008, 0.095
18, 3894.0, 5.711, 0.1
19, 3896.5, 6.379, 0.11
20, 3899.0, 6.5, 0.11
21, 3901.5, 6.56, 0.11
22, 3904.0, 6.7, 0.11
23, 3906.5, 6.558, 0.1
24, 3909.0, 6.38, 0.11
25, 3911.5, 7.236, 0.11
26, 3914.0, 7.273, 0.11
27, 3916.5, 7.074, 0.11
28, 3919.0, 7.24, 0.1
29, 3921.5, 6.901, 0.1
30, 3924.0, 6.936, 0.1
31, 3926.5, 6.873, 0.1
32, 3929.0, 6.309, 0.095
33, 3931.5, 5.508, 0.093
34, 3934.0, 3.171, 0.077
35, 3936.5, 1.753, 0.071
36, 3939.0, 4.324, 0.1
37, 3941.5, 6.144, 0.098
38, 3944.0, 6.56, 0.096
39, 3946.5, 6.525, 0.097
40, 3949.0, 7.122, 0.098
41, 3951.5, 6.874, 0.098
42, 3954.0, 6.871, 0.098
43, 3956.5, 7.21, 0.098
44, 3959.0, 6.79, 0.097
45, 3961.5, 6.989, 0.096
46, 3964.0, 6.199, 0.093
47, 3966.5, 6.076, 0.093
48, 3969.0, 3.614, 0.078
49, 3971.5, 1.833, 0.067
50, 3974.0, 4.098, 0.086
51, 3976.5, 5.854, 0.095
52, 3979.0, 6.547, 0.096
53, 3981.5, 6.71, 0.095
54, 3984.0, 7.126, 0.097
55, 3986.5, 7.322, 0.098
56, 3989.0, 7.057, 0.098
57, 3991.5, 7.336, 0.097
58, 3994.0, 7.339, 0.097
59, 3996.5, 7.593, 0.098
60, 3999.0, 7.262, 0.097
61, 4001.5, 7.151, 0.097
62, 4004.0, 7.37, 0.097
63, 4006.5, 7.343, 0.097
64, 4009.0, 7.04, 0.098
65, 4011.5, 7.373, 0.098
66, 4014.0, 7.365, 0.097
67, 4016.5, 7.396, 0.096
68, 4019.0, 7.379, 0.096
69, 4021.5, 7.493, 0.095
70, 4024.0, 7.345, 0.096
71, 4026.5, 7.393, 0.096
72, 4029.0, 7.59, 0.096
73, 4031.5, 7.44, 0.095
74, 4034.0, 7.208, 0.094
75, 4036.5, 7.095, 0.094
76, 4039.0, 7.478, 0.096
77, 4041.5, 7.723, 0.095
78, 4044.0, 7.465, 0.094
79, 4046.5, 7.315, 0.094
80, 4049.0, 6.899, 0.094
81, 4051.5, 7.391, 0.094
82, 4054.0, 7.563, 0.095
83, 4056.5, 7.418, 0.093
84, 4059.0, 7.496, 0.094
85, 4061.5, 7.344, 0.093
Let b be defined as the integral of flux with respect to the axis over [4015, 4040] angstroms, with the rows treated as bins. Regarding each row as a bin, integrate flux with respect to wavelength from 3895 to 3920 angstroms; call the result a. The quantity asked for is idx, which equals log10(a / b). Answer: -0.04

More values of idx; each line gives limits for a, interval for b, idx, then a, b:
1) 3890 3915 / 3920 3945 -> 0.06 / 158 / 136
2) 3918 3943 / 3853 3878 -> -0.10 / 138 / 175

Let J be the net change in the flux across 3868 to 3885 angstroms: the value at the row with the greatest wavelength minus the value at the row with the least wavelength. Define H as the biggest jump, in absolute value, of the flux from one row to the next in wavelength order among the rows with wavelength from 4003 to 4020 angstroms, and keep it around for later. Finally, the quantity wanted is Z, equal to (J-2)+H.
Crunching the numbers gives -1.7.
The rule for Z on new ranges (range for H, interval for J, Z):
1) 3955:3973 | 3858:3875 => 0.7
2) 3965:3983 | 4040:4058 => 0.2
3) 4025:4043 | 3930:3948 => -0.6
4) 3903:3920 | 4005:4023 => -1.0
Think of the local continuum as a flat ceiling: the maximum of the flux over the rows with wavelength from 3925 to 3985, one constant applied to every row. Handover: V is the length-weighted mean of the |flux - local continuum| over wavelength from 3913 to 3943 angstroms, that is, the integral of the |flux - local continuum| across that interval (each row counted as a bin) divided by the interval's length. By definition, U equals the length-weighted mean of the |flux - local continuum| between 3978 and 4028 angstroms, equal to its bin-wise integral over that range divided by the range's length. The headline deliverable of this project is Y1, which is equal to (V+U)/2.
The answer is 0.82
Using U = 0.2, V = 1.44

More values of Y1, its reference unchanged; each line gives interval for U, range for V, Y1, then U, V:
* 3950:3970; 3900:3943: 1.00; 0.8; 1.16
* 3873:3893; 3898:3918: 0.71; 1.0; 0.44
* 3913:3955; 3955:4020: 0.95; 1.1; 0.76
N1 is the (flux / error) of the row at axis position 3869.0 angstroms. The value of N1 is 66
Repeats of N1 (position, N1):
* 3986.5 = 75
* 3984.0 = 73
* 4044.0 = 79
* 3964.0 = 67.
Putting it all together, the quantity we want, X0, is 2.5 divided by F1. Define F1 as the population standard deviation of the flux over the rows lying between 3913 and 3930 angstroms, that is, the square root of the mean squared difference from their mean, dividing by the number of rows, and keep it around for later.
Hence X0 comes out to 8.4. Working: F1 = 0.30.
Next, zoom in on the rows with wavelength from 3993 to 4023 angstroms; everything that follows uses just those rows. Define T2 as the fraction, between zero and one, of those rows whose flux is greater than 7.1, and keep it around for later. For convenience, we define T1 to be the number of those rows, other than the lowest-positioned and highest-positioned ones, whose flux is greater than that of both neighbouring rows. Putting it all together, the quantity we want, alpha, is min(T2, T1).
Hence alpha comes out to 0.9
